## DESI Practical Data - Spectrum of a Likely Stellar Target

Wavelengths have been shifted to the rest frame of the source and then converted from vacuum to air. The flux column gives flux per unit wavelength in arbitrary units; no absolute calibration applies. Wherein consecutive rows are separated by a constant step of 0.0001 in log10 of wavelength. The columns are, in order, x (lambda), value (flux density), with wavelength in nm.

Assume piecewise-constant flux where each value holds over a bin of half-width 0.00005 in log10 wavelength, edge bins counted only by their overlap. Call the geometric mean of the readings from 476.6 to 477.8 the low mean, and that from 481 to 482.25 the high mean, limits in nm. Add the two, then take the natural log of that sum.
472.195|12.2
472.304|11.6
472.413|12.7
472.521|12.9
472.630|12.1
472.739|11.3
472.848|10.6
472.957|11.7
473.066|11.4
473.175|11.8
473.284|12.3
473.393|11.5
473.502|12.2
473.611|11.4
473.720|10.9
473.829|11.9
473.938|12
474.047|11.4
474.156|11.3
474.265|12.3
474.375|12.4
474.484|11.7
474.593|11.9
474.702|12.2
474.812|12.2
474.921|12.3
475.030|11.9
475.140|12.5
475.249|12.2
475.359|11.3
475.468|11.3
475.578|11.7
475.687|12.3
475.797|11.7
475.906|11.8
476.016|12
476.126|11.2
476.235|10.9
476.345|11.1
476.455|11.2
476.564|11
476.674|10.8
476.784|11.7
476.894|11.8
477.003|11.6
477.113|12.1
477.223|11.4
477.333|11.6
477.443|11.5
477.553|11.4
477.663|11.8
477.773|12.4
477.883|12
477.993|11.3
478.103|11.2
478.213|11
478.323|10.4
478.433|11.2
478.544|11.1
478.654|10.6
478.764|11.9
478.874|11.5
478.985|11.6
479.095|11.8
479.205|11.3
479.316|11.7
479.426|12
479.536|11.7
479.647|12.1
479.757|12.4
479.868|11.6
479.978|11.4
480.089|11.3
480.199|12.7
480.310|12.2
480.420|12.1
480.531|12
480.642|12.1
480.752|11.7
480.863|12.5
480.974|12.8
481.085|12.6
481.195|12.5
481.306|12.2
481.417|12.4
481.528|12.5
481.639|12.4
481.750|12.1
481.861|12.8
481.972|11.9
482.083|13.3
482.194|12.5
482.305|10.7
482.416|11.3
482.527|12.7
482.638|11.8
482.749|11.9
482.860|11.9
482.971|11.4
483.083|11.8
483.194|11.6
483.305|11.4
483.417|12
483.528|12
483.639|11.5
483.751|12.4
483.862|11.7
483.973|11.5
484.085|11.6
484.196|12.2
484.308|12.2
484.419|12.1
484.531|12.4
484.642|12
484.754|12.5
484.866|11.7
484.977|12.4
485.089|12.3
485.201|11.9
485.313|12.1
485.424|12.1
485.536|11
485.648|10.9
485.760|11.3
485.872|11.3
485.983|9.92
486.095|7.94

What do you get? 3.18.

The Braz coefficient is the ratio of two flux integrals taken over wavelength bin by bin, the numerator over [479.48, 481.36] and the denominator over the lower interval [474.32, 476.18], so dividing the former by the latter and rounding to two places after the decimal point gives 1.03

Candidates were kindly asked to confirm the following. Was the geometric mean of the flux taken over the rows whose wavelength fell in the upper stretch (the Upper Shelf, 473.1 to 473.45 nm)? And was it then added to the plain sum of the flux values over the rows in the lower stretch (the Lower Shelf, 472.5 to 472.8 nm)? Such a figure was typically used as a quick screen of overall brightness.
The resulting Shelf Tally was 48.2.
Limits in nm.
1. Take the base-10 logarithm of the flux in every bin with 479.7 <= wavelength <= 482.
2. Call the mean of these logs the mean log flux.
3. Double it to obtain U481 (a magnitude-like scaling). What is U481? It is 2.17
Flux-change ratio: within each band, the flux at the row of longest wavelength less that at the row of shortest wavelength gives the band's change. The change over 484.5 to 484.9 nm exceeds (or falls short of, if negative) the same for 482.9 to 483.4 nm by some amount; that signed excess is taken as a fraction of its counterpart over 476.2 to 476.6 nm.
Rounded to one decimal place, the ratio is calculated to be -7.0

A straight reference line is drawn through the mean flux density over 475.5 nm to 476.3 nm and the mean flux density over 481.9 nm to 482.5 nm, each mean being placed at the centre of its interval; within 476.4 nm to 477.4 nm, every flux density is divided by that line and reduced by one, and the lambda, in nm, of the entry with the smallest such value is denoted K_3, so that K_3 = 476.674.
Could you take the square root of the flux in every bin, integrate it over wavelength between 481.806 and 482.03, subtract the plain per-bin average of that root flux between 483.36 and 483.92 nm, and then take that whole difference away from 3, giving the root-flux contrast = 5.7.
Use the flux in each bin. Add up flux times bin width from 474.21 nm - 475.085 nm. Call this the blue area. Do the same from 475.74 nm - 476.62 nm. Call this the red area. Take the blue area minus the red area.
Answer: 0.6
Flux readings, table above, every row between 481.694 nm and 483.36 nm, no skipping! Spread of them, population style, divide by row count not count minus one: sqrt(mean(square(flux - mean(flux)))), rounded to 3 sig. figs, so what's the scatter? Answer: 0.643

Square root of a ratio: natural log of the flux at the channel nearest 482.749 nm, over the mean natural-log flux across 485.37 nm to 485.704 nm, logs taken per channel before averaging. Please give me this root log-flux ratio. 1.01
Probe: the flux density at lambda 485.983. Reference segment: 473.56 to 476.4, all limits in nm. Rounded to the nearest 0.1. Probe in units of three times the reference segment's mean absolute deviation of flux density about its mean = 8.2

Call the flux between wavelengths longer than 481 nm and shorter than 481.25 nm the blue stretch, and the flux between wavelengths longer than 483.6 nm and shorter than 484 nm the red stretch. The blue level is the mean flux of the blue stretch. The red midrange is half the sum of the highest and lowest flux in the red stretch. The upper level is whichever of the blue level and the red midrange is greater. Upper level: 12.6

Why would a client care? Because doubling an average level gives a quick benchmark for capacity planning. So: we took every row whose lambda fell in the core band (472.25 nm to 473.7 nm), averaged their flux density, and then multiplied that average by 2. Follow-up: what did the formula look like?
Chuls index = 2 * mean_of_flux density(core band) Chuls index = 23.6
